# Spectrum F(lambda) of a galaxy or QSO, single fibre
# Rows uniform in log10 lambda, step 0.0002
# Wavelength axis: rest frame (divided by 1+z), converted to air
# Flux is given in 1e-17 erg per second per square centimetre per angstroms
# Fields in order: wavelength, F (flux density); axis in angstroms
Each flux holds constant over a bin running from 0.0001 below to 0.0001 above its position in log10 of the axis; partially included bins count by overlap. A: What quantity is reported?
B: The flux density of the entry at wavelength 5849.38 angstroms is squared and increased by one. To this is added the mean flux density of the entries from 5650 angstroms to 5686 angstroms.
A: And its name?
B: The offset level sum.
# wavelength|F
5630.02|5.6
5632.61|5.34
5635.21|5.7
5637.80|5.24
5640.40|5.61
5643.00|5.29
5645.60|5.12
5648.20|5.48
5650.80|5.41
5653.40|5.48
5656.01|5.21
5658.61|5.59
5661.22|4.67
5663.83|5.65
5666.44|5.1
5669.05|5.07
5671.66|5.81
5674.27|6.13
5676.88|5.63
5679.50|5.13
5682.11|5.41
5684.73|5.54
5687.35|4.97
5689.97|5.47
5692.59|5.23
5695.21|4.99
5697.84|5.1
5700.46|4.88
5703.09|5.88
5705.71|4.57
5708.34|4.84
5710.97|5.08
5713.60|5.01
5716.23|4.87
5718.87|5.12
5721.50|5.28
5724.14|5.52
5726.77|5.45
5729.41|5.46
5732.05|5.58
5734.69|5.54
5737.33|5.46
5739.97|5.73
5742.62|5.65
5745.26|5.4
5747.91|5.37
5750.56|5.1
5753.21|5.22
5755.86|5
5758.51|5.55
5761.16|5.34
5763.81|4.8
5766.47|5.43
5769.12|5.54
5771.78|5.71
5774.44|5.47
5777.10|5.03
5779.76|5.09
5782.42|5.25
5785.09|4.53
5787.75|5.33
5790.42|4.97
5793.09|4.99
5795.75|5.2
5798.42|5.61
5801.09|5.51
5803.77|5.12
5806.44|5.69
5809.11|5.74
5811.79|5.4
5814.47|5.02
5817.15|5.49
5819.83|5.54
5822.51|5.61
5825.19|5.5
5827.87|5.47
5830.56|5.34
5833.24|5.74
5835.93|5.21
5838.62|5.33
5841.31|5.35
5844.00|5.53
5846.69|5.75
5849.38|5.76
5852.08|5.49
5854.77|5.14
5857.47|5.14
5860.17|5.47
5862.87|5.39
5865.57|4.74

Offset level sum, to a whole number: 40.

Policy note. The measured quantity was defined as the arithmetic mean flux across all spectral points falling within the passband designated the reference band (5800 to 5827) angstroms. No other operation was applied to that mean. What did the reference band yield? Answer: 5.46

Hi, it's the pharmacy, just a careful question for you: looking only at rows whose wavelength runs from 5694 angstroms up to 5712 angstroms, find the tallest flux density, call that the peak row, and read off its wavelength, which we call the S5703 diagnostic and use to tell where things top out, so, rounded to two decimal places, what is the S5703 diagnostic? 5703.09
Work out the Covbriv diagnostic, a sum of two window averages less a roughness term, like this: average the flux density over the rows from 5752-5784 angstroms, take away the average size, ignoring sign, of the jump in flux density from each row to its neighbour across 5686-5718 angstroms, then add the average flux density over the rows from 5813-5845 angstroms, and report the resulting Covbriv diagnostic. 10.3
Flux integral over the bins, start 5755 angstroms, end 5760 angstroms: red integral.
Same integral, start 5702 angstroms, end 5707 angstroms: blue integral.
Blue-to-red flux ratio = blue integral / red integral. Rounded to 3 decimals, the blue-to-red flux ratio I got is 0.981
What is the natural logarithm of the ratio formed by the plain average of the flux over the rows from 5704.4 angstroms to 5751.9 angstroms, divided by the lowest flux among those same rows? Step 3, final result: 0.144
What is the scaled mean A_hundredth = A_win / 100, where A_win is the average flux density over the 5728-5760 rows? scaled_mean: 0.0542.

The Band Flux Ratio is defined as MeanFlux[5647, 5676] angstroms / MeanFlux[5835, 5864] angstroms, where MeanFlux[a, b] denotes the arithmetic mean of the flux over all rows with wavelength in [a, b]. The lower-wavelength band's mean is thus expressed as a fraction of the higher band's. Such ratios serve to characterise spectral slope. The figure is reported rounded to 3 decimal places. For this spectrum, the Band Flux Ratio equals 1.001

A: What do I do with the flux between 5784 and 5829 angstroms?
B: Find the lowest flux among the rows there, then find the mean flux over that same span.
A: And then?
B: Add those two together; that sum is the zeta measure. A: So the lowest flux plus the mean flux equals 9.9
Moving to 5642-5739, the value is 9.9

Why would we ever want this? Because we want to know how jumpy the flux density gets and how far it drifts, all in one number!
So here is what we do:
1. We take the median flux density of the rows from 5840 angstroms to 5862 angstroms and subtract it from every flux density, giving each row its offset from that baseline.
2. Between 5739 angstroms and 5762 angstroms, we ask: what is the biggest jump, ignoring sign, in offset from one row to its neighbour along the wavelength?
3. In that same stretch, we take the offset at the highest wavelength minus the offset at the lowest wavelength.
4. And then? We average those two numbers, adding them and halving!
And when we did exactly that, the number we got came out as 0.1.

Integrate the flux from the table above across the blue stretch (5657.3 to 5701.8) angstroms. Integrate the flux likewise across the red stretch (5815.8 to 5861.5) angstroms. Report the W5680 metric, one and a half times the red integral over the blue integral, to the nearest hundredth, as 1.58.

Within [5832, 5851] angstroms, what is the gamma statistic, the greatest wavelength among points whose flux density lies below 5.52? 5841.31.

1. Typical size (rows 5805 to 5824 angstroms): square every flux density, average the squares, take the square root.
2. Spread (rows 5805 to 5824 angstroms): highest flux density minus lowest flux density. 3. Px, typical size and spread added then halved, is 3.11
